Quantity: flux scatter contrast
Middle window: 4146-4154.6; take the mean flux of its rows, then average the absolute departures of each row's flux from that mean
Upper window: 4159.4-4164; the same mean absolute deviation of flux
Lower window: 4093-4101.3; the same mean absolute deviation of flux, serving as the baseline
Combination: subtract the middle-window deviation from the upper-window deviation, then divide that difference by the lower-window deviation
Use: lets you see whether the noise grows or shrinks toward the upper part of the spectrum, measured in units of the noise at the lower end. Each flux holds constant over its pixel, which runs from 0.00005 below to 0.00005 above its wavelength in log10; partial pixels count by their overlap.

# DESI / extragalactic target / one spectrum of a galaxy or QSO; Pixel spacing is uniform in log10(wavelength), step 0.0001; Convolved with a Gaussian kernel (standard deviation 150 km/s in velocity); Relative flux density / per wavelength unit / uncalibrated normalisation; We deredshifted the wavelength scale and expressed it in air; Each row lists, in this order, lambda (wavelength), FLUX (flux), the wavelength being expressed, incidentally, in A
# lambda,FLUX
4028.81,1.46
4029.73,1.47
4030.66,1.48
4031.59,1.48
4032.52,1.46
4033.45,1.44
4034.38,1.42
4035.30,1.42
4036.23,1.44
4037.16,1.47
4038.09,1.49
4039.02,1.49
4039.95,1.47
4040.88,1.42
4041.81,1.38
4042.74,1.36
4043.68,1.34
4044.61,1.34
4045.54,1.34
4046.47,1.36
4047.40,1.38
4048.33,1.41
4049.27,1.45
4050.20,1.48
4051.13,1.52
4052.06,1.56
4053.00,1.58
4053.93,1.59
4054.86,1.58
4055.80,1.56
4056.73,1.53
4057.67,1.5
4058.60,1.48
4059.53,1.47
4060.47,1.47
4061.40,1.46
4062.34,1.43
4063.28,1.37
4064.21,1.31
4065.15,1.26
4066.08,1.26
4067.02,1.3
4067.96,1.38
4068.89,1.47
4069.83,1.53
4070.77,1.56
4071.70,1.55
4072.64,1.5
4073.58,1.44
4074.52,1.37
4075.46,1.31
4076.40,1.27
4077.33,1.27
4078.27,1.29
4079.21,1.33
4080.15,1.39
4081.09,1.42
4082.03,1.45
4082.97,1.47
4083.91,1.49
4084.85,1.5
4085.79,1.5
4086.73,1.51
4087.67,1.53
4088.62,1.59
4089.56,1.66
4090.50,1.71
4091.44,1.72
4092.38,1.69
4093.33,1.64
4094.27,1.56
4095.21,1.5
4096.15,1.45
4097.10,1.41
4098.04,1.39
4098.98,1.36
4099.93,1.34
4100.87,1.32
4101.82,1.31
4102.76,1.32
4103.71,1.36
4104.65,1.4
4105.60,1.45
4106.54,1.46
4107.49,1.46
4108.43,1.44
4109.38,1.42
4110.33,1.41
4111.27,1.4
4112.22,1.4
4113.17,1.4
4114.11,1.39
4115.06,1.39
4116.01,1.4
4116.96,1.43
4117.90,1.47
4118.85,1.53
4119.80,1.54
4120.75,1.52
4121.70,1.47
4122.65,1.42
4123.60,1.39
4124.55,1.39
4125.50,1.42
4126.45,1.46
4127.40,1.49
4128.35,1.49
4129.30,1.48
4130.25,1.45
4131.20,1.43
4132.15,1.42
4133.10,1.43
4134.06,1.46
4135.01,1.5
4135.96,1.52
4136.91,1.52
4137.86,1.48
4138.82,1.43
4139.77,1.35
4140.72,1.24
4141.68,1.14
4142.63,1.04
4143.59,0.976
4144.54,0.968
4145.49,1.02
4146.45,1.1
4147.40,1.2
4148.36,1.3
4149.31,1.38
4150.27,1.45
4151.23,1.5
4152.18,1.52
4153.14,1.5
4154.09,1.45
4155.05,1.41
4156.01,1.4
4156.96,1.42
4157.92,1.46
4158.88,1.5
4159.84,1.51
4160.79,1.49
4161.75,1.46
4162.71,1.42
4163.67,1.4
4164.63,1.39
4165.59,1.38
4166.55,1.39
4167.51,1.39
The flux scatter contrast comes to -1.0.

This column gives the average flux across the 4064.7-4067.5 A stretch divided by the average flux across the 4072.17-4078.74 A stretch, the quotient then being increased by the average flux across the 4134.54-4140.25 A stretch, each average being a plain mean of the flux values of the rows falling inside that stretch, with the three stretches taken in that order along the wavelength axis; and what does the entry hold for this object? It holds 2.41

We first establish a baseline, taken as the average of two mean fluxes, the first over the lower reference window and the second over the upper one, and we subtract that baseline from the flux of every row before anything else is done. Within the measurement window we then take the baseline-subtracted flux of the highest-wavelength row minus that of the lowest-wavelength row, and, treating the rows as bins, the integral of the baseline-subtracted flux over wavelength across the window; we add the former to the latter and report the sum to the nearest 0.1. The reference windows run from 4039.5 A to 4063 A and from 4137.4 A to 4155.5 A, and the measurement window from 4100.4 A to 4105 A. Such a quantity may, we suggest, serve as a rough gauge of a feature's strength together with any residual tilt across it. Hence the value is -0.1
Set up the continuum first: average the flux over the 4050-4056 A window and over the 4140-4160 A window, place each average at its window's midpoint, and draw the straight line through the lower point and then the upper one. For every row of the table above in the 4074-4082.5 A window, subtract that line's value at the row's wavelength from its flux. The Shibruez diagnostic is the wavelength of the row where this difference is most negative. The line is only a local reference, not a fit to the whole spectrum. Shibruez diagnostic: 4076.40 A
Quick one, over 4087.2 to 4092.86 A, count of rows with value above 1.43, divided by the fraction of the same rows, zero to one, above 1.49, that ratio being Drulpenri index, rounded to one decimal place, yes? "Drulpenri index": 6.0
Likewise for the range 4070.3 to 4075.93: 8.0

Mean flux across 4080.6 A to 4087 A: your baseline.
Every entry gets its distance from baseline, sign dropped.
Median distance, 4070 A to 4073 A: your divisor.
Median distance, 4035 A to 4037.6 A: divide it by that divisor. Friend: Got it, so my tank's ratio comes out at 0.5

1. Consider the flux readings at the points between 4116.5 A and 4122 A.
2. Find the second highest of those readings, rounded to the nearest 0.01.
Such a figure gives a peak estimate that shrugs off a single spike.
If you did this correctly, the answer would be 1.53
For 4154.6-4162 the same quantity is 1.50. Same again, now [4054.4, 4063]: 1.56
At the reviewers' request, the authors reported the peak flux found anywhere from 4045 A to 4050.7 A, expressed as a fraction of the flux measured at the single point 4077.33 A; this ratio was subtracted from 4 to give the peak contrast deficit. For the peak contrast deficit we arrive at 2.83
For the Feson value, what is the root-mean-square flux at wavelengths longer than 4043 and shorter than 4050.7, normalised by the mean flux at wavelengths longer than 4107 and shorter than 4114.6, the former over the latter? 0.98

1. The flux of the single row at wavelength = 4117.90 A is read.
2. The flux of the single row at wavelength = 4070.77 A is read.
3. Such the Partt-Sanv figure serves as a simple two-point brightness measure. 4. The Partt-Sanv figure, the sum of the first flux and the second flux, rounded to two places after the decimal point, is 3.03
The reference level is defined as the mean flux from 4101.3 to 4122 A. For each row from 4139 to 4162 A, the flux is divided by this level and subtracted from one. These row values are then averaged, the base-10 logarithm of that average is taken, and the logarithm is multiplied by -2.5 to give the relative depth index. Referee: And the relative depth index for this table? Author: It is 2.9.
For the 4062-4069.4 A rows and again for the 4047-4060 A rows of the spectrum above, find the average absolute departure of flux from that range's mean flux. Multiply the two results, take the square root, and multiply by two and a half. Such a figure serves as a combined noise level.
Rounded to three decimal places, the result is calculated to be 0.148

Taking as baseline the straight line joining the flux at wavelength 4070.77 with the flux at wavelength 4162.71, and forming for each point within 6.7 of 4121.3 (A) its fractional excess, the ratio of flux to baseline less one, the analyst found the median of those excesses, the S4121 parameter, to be -0.025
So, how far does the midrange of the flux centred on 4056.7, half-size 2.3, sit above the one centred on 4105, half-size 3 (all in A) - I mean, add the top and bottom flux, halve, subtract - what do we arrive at 0.14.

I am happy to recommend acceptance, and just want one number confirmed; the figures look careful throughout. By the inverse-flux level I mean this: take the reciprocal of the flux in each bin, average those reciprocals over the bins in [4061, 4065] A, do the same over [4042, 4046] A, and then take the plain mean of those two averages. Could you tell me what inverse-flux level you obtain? 0.73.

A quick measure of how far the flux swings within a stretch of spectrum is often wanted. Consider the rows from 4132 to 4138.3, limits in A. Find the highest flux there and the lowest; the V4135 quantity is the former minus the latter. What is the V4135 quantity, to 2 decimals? 0.10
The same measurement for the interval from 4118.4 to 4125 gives 0.15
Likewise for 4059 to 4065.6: 0.21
